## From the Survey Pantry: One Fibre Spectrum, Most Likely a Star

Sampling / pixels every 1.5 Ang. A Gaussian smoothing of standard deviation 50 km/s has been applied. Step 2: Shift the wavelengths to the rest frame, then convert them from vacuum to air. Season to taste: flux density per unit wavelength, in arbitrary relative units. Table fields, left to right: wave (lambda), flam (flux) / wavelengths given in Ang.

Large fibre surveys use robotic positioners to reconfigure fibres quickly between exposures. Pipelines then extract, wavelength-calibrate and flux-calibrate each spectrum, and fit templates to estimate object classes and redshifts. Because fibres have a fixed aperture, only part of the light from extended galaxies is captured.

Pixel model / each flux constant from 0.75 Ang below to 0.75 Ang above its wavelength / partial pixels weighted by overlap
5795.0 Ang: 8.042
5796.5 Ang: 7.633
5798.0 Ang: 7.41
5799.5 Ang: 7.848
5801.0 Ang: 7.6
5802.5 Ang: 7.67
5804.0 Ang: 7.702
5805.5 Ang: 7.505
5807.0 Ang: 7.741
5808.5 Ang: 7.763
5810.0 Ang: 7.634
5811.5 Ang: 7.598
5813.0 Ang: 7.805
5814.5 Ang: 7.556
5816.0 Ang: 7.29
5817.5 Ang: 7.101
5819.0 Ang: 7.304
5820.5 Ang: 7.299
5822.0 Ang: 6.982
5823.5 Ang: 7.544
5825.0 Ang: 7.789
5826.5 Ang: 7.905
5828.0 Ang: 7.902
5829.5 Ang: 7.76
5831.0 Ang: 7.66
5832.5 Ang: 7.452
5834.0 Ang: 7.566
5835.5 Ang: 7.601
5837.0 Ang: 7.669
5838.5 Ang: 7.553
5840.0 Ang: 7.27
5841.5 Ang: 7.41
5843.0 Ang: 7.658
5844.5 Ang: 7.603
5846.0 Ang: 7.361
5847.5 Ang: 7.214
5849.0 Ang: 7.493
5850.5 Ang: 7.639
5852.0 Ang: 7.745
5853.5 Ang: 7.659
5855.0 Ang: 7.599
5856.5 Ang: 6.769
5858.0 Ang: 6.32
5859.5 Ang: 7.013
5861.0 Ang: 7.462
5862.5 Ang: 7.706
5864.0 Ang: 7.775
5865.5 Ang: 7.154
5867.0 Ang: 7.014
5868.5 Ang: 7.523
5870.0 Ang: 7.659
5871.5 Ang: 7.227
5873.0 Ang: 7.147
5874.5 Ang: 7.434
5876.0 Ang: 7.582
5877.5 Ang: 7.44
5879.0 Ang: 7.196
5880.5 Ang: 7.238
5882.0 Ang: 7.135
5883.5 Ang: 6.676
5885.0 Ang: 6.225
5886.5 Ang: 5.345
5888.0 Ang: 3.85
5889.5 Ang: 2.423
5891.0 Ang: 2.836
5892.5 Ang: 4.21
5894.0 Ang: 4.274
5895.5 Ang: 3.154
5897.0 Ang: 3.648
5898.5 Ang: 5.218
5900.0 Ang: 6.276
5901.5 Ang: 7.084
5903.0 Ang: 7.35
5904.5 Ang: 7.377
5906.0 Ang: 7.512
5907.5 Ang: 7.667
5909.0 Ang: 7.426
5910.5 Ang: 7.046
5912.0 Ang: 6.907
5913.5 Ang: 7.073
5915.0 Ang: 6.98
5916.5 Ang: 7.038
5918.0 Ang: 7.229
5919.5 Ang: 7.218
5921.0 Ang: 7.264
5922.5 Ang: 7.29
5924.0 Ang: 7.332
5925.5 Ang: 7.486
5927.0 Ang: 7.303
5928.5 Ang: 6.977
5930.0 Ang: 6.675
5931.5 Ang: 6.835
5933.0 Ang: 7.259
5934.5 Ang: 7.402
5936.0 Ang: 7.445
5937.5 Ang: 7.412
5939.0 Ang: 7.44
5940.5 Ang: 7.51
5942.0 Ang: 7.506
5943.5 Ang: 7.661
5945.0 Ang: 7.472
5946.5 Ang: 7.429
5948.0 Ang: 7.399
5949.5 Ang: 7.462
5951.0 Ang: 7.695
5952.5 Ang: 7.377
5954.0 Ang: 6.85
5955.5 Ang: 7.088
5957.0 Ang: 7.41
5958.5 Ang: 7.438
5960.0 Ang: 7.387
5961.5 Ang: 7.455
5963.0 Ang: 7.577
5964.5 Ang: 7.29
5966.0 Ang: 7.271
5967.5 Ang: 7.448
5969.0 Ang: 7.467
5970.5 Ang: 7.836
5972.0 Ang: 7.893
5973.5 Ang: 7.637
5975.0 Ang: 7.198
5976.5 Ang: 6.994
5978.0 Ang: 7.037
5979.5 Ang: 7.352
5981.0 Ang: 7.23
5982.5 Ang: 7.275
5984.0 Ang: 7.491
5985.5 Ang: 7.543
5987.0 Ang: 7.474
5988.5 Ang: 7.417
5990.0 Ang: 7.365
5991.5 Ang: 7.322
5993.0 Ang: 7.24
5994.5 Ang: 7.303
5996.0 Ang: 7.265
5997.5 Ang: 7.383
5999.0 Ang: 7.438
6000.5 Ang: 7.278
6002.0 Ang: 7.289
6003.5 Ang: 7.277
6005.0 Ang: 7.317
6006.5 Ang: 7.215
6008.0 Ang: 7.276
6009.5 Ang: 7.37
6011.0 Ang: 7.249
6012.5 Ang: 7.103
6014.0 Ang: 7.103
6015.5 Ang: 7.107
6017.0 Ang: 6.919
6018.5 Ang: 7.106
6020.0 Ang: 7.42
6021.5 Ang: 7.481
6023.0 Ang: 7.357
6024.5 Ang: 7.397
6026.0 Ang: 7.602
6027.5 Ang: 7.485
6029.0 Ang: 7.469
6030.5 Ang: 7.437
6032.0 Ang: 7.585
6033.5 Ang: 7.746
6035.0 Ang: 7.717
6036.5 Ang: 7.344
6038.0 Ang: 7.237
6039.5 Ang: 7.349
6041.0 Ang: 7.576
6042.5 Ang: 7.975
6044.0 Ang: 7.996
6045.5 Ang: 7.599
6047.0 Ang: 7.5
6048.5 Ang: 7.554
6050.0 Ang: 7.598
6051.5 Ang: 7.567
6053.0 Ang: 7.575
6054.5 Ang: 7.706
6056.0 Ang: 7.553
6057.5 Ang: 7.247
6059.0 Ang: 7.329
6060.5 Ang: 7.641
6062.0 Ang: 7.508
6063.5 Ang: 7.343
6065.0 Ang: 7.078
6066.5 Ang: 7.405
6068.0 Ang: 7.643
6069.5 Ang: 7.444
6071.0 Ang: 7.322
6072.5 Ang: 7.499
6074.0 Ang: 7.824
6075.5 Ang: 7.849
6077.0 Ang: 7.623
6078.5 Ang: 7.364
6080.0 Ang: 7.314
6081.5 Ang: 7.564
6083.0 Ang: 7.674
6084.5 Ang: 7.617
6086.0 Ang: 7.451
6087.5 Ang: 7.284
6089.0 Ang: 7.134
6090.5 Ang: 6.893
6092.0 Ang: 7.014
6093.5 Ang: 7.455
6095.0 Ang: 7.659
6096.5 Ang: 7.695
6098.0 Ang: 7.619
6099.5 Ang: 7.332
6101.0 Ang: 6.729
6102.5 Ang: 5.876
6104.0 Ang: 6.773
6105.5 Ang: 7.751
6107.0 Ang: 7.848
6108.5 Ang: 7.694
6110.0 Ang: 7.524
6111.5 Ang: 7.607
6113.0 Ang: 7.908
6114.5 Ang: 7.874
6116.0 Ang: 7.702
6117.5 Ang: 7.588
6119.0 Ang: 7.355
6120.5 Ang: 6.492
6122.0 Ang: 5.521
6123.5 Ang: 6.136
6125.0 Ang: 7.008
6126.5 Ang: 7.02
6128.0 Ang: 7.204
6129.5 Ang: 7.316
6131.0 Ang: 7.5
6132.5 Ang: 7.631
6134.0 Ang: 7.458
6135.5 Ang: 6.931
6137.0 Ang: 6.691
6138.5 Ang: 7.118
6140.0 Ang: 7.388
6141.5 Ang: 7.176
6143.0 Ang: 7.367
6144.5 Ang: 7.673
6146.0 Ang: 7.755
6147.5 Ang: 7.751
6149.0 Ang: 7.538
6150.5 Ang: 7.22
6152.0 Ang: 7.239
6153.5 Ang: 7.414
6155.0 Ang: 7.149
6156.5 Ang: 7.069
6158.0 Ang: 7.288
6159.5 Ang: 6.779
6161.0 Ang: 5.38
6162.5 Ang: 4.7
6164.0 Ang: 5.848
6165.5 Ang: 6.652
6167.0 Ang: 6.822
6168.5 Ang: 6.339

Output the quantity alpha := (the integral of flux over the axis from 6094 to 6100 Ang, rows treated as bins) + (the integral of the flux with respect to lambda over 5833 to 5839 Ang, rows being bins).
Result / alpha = 91.0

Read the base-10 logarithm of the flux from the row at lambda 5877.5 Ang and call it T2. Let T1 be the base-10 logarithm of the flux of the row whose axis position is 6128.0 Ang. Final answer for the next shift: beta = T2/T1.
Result 1.02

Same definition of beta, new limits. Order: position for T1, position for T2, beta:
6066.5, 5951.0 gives 1.02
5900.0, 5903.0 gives 1.09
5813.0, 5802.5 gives 0.99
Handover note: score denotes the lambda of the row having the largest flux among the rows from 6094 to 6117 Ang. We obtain 6113.0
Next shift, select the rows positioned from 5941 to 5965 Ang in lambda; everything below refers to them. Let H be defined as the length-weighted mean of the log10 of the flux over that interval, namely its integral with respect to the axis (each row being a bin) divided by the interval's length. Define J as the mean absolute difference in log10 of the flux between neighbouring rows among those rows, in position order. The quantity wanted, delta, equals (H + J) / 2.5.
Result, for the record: 0.352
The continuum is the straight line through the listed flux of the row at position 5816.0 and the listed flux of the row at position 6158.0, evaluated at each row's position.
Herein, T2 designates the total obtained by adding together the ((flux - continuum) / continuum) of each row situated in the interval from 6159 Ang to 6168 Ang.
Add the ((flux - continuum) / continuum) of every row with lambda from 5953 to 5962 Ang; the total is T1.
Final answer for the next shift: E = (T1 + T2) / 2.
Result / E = -0.53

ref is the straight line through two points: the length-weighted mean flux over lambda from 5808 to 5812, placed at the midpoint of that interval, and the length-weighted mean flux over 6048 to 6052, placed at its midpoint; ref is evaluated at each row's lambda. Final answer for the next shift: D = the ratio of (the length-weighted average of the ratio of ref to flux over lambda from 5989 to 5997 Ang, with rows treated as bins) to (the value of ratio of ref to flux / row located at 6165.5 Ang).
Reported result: 0.92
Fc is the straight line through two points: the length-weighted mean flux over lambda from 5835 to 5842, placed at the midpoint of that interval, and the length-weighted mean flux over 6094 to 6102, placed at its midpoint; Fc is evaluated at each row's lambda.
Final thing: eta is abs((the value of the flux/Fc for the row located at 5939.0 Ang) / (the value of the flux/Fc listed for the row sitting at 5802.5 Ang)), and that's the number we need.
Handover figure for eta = 0.98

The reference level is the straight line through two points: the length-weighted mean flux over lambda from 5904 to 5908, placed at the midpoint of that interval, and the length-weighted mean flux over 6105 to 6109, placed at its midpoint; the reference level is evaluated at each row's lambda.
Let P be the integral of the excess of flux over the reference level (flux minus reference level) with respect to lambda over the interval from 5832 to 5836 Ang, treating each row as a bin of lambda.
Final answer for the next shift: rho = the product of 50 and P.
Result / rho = 23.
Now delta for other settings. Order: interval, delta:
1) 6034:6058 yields 0.355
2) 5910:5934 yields 0.345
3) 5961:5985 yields 0.352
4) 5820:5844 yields 0.356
